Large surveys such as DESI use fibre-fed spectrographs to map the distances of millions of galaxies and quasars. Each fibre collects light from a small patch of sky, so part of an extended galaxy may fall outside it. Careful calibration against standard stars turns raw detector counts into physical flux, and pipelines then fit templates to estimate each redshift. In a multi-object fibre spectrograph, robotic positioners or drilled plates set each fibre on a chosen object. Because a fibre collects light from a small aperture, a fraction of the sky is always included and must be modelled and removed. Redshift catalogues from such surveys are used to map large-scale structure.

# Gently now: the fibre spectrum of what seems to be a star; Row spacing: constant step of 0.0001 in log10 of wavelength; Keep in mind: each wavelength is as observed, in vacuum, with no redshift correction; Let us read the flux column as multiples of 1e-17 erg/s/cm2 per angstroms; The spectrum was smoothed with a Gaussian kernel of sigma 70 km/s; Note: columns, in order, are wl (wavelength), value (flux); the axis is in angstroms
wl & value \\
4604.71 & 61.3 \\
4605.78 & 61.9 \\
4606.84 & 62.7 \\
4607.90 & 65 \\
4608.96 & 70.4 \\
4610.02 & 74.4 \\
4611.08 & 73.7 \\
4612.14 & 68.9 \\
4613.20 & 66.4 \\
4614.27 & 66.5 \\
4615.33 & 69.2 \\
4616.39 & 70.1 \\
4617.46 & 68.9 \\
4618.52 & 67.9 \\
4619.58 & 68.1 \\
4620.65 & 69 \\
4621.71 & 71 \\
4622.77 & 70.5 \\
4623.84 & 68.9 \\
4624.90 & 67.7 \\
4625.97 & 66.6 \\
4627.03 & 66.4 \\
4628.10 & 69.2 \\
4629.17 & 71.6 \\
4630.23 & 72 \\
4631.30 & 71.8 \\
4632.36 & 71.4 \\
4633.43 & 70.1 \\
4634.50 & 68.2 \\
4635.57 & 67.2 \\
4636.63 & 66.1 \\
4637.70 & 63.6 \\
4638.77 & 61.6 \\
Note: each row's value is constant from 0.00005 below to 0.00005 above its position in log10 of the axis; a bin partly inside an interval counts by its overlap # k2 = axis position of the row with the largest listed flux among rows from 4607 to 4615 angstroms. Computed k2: 4610.02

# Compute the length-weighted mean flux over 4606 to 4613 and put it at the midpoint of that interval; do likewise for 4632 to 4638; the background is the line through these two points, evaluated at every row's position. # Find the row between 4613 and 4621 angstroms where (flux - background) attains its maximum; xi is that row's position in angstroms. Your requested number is 4616.39 angstroms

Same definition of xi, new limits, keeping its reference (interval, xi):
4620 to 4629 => 4621.71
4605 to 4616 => 4610.02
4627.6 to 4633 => 4630.23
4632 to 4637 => 4632.36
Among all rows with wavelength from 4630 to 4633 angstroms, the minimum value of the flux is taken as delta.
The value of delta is 71.4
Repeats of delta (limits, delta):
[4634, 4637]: 66.1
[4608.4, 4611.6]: 70.4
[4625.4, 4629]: 66.4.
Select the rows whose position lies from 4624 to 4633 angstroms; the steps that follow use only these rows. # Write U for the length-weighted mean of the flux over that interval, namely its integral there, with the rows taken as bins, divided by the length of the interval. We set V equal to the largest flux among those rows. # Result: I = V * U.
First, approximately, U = 69.6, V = 72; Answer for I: 5010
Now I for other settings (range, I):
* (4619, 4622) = 4916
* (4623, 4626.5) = 4679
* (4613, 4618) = 4785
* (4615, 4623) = 4923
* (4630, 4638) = 4955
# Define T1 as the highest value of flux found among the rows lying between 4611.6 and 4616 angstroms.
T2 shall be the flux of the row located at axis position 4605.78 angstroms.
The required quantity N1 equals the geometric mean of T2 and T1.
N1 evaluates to 65.4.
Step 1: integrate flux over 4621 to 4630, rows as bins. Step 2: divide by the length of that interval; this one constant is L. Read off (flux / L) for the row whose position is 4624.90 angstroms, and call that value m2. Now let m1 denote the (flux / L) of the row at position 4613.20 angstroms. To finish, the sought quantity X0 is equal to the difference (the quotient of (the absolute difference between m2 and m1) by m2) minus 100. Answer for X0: -99.98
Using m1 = 0.961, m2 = 0.98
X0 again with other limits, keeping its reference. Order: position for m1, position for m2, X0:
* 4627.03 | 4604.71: -99.92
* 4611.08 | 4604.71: -99.80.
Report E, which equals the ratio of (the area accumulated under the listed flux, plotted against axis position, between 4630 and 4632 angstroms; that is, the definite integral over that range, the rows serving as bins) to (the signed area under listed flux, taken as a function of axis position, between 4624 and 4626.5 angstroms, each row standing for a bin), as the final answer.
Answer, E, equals 0.85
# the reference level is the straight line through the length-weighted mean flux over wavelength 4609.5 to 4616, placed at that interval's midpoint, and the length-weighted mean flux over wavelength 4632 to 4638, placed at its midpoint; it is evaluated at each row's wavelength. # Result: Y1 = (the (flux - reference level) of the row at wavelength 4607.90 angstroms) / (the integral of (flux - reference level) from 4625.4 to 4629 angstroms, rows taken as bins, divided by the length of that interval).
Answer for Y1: 7.8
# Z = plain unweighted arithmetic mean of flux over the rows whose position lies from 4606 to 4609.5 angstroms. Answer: 66.0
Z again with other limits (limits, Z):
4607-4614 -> 69.8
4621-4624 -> 70.1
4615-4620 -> 68.8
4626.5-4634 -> 70.4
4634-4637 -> 67.2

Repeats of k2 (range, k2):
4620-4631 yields 4630.23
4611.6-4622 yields 4621.71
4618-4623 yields 4621.71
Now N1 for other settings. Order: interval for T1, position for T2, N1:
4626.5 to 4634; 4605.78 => 66.8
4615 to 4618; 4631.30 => 70.9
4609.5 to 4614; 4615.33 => 71.8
